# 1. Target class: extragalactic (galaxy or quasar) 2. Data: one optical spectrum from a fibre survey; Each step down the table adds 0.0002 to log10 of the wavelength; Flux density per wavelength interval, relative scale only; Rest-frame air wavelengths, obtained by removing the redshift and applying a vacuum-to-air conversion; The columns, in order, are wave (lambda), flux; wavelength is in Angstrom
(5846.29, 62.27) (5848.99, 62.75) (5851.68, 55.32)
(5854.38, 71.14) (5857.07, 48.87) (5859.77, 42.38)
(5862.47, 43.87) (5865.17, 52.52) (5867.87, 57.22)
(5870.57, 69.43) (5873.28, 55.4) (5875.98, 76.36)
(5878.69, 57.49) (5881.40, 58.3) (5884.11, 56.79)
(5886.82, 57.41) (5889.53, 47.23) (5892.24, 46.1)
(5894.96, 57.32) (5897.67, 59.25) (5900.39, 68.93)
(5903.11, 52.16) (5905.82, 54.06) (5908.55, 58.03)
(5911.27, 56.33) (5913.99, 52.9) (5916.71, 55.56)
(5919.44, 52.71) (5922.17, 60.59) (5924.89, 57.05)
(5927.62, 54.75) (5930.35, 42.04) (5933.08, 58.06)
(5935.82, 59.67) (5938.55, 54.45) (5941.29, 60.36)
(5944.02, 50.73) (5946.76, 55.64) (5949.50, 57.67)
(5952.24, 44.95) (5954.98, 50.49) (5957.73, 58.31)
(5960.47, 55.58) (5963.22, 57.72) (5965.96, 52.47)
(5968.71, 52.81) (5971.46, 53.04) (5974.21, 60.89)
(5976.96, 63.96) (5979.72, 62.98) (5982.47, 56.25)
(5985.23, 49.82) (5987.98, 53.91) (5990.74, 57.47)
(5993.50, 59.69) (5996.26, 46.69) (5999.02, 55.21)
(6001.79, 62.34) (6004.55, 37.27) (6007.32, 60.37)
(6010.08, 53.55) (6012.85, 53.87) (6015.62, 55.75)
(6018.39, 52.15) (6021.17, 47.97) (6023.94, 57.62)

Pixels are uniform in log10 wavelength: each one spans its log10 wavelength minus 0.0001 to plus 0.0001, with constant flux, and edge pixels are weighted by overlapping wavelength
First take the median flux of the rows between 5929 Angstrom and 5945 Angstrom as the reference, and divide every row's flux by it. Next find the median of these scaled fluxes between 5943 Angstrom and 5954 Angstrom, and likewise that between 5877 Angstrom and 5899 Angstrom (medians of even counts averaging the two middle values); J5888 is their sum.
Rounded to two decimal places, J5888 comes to 1.97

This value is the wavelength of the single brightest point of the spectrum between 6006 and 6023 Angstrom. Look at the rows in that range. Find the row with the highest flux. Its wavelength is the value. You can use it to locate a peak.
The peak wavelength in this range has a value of 6007.32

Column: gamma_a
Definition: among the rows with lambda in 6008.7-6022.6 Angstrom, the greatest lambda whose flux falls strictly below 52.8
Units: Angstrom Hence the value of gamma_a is 6021.17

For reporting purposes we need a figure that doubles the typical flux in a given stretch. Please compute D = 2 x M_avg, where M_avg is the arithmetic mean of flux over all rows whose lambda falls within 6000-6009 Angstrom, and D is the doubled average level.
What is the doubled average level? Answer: 107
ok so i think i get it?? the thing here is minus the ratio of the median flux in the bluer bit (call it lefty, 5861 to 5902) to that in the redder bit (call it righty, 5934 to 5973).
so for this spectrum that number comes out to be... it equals -1.04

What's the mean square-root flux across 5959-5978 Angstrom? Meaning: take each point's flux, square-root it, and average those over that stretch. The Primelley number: 7.52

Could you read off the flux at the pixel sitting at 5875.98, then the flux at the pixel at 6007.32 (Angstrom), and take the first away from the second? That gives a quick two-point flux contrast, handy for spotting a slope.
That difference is -16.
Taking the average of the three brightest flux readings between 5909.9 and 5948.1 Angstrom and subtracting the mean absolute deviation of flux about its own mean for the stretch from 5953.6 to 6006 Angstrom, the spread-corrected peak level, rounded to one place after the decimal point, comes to 55.5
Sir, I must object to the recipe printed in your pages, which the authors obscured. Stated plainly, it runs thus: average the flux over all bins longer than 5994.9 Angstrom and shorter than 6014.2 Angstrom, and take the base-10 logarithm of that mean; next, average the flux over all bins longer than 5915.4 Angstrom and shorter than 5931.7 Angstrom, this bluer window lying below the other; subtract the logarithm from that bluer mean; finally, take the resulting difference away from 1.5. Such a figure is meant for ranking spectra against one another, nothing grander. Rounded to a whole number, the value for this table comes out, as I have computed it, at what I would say -51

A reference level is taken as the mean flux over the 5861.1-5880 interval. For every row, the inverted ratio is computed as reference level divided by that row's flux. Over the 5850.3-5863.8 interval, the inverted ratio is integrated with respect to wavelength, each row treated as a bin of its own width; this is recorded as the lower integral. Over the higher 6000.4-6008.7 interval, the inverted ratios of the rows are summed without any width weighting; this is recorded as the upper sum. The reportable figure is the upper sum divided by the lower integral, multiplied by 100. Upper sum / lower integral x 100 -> 22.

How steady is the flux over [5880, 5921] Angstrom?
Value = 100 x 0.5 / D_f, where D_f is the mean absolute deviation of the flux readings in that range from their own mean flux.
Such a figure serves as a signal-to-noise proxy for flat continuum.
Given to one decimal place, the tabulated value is 13.4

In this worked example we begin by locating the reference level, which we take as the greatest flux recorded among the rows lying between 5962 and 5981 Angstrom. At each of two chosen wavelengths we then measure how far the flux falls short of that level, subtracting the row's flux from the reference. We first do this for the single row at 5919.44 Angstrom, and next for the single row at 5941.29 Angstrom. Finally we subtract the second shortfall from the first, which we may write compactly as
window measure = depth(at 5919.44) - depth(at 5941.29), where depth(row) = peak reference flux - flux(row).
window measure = 8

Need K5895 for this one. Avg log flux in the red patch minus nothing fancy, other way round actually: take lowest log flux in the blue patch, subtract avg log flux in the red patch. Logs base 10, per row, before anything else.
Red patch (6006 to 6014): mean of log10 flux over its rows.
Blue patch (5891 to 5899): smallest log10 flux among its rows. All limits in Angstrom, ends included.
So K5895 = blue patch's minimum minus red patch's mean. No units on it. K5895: -0.08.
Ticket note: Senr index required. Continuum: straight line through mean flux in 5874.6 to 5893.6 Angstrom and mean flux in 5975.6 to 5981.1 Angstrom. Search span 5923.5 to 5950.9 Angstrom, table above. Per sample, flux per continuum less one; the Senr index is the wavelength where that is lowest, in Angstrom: 5930.35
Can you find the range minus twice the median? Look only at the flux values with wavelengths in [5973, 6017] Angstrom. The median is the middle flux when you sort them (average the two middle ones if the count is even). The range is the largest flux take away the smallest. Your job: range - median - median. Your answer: -85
